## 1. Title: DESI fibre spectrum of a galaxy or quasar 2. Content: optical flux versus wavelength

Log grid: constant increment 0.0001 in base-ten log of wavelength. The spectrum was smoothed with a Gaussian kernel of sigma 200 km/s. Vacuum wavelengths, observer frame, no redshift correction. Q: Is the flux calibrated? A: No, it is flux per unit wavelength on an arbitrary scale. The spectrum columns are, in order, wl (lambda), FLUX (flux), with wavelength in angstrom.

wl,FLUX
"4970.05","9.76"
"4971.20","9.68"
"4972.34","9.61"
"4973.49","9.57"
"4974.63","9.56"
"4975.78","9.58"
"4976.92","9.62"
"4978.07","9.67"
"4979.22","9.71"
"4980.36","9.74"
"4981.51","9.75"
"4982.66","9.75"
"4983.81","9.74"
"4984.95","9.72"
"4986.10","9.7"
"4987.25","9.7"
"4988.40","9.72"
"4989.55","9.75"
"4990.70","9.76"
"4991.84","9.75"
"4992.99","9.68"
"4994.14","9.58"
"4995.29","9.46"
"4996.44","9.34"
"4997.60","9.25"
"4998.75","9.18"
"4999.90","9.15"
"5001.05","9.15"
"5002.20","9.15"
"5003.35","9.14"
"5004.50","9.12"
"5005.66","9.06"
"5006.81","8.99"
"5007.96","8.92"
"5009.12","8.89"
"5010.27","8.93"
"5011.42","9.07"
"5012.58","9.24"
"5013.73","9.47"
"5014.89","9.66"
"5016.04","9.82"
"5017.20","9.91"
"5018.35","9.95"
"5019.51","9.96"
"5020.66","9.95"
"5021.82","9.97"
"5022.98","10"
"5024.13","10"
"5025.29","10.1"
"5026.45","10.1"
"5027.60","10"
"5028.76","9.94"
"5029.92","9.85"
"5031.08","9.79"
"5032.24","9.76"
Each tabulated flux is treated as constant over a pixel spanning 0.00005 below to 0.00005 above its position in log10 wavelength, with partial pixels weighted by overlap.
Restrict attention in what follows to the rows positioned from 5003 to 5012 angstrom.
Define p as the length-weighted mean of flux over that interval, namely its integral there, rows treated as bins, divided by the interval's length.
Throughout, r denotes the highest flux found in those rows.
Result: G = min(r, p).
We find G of 9.0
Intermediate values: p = 9.01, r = 9.14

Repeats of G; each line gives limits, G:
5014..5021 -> 9.9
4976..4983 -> 9.7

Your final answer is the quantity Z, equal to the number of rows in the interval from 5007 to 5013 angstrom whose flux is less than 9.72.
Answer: 5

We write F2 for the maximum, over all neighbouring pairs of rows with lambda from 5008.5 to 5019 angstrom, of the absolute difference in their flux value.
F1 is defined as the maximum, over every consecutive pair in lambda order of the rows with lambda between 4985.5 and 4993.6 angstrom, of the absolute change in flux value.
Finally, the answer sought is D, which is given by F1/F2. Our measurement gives 0.3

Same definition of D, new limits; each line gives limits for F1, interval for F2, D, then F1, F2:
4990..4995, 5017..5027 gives 1.0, 0.10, 0.10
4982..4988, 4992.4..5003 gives 0.2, 0.02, 0.12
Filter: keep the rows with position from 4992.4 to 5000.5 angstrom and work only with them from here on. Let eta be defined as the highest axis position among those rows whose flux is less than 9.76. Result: 4999.90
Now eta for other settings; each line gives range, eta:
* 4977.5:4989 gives 4988.40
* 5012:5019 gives 5014.89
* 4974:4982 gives 4981.51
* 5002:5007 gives 5006.81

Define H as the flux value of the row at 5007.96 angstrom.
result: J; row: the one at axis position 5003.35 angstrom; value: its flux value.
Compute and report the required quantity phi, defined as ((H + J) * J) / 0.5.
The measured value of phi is 330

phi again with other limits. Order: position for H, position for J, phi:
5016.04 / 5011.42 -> 343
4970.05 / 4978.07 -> 376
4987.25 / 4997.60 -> 351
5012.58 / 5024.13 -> 385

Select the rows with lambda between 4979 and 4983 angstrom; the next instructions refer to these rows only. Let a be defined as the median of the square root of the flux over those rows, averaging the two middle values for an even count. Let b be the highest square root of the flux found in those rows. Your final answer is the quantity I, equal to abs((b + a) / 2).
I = 3.12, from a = 3.12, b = 3.12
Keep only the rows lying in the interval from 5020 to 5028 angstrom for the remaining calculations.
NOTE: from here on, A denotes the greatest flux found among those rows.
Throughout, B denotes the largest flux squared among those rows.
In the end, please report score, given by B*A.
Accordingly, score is 1030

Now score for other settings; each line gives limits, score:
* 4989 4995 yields 930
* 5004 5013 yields 789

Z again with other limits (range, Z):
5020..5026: 0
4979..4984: 1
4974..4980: 5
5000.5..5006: 5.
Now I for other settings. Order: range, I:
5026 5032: 3.17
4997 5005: 3.03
